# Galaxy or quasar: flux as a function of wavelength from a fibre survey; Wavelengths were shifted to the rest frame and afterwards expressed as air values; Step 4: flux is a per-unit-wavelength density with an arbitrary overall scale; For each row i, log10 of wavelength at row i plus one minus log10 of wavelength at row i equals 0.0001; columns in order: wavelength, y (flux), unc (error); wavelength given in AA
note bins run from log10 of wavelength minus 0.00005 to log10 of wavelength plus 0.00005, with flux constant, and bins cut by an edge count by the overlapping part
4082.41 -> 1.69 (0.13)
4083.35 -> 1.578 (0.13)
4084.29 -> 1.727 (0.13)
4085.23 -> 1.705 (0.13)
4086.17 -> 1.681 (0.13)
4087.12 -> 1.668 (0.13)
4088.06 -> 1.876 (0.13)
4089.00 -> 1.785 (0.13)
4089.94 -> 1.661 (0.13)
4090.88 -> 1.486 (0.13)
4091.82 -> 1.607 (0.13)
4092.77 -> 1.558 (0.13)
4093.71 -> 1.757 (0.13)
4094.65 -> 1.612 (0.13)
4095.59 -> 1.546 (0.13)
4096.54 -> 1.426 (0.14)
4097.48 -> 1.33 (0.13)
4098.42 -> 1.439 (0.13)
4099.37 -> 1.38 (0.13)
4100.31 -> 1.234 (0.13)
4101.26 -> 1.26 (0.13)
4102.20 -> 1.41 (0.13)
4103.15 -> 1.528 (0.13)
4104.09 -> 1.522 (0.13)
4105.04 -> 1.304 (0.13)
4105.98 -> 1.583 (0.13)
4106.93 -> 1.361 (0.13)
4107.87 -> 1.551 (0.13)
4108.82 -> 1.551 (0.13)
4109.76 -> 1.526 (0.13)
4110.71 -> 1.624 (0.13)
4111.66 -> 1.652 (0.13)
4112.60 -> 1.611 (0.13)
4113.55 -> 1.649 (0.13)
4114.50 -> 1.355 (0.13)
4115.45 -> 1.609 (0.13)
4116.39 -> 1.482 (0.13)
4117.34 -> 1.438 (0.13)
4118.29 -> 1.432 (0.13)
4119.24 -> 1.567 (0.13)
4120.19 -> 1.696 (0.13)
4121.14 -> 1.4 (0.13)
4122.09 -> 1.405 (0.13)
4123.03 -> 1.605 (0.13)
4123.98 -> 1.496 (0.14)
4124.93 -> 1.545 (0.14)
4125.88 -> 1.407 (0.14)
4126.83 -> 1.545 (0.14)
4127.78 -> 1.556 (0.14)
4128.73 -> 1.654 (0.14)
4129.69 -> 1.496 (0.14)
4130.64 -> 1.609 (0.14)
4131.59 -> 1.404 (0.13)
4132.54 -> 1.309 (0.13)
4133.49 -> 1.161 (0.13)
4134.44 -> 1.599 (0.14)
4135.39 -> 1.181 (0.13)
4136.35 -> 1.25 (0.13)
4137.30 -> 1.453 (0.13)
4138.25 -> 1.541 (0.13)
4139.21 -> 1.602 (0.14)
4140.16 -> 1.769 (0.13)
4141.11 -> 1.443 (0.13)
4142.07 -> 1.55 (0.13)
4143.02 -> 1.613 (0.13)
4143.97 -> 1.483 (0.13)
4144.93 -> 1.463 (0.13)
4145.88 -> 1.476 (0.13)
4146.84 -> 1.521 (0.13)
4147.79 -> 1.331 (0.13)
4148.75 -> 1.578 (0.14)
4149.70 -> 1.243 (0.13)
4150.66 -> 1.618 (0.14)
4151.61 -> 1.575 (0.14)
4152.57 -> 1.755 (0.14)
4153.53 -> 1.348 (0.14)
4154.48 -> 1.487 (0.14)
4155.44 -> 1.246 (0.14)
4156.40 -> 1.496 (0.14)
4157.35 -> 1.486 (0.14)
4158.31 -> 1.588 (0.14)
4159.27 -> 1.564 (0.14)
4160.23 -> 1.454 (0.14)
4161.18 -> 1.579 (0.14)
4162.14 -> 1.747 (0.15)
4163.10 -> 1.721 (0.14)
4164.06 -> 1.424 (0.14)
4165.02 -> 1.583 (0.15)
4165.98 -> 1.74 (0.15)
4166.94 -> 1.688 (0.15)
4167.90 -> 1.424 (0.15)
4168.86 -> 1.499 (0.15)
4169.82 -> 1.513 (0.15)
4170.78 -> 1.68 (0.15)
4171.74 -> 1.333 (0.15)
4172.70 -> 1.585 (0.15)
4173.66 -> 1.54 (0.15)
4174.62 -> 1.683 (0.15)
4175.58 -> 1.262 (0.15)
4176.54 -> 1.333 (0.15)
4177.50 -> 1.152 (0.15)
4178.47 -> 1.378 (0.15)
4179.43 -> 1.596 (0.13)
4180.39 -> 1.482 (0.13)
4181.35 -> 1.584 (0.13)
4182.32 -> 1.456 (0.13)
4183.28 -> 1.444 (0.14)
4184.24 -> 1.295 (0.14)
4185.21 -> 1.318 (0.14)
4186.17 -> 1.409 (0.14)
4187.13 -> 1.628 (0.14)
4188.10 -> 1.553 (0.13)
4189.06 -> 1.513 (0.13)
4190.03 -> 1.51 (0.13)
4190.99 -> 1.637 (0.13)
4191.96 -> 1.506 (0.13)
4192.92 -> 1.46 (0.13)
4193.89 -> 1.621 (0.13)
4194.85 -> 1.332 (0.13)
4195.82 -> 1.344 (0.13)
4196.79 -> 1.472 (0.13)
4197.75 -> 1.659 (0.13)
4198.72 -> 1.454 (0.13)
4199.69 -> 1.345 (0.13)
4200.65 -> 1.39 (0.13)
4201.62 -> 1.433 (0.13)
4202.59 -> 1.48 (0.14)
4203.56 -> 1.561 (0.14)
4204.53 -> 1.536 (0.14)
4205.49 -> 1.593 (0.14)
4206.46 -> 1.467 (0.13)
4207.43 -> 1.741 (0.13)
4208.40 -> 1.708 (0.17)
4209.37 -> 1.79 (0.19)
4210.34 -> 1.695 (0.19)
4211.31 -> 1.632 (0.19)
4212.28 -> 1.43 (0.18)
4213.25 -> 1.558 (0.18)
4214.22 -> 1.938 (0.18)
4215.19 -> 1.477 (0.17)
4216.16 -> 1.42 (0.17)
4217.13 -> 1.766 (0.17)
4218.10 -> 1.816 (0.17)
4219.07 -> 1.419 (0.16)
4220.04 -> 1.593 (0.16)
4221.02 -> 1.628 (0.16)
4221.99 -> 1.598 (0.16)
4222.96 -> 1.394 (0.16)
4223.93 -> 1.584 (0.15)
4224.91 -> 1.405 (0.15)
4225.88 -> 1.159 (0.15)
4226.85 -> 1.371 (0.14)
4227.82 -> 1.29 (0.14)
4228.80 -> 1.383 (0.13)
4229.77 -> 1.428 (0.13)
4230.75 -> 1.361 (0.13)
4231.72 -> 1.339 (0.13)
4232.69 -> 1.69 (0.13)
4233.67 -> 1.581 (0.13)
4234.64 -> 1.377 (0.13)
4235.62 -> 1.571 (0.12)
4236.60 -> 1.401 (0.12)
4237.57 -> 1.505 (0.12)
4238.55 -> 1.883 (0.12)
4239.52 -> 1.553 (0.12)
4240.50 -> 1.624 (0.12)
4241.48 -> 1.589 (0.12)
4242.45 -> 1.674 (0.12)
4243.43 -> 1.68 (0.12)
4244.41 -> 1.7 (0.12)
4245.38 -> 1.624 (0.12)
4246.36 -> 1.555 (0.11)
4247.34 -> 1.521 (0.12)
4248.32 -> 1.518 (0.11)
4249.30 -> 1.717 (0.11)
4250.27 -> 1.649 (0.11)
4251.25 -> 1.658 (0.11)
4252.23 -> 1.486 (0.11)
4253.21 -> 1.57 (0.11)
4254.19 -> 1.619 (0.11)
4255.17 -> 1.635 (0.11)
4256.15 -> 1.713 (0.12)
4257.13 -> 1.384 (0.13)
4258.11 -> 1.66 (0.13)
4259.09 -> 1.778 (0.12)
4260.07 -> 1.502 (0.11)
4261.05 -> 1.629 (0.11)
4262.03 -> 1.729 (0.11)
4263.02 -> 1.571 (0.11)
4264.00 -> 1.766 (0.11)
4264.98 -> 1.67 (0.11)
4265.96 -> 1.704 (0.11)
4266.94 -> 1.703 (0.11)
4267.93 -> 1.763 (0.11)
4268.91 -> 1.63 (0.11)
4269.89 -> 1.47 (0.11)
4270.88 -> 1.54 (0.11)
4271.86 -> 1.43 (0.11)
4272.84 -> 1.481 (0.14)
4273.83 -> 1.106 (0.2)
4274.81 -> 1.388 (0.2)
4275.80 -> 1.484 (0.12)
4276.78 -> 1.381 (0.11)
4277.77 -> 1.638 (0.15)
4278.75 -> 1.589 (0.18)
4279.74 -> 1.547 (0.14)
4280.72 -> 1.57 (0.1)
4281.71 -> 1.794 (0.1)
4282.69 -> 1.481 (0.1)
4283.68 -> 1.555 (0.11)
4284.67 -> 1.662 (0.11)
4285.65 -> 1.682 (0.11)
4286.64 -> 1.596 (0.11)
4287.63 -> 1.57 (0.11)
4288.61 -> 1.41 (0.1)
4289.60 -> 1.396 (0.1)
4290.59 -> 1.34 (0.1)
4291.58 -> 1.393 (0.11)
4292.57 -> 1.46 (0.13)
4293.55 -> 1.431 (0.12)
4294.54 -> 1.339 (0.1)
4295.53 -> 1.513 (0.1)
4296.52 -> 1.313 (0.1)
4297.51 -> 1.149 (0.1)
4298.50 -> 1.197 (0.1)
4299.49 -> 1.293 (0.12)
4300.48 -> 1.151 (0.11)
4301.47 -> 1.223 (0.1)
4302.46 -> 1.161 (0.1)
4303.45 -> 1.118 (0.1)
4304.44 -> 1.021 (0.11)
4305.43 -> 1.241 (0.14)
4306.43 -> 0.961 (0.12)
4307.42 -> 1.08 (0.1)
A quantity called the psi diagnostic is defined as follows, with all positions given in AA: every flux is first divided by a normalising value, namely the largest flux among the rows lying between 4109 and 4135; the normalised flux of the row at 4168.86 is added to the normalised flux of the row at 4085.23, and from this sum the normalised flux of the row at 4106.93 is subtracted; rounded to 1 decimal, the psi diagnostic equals 1.1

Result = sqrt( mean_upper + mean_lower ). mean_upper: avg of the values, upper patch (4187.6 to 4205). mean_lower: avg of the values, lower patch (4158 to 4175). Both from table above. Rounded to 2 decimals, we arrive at 1.75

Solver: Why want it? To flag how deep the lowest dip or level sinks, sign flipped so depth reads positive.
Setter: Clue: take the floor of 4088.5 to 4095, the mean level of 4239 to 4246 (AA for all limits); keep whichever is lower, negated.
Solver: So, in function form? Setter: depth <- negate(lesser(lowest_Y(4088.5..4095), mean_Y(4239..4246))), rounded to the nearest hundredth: -1.49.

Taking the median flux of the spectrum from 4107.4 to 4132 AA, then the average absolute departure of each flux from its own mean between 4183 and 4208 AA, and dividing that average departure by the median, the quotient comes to 0.059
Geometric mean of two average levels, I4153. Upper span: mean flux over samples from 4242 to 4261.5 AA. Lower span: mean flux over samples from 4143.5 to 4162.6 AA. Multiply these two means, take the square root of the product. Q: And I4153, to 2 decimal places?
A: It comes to 1.56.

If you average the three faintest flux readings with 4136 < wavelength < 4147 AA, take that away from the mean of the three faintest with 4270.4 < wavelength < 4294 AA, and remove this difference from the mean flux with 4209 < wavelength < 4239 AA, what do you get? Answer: 1.64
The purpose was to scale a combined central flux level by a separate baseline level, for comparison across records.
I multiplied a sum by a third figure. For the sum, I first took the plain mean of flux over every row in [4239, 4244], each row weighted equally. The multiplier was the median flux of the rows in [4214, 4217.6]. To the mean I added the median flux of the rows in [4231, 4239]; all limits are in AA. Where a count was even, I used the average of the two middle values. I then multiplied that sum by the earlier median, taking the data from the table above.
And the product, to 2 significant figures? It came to 5.1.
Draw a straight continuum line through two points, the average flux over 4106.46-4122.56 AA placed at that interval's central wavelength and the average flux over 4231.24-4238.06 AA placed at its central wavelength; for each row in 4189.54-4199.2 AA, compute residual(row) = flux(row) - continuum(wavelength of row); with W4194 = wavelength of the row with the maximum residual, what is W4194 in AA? 4197.75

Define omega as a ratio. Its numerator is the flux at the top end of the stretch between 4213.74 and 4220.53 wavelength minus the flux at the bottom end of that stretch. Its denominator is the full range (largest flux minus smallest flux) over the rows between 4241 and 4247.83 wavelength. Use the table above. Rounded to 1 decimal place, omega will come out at -1.9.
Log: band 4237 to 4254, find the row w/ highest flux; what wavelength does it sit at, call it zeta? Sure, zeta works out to 4238.55 AA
